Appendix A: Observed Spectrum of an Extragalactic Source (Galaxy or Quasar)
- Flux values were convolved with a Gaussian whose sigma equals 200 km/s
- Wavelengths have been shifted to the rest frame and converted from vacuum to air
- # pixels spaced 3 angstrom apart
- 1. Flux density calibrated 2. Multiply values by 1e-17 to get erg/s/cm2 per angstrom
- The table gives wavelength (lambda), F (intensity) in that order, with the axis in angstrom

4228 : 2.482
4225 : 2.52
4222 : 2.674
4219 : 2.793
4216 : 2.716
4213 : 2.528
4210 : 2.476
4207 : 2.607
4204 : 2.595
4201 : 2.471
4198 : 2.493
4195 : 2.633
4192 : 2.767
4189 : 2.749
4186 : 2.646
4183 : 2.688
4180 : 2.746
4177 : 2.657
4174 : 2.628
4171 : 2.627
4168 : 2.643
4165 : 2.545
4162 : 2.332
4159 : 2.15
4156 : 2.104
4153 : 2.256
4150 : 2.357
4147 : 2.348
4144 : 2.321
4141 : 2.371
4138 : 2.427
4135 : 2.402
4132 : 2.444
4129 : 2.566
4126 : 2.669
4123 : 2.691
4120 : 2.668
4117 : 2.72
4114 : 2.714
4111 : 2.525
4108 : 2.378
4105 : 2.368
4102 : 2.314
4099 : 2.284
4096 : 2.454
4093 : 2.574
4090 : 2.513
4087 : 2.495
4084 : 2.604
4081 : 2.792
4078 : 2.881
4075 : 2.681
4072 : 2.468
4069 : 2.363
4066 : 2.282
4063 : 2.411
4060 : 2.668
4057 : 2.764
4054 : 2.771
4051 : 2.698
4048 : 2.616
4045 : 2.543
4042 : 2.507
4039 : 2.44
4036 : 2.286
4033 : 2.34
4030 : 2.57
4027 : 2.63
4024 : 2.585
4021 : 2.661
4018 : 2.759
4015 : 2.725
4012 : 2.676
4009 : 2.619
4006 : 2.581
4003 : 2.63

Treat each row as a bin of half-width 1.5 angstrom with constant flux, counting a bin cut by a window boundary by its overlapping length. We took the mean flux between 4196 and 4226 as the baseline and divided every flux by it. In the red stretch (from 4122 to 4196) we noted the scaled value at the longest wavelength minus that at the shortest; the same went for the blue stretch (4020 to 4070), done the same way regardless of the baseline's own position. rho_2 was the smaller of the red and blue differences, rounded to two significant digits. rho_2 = -0.12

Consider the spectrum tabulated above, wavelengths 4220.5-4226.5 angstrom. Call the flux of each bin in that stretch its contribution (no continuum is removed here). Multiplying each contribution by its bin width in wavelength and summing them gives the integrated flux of 15.6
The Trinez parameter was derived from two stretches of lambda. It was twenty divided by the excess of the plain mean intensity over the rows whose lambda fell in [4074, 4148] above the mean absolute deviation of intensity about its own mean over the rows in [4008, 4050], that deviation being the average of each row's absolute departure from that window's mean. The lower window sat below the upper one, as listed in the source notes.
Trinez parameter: 8.25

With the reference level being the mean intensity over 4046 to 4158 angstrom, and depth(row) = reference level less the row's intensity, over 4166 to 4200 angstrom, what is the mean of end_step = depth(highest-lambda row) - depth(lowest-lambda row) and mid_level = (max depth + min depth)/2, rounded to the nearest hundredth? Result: 0.02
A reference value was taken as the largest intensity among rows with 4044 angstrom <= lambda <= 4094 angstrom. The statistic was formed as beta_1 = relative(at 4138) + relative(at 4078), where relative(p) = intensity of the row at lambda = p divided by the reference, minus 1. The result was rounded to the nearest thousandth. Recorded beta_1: -0.158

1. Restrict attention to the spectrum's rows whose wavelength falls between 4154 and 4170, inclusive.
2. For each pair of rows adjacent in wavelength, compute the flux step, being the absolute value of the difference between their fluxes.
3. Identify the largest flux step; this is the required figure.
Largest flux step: 0.213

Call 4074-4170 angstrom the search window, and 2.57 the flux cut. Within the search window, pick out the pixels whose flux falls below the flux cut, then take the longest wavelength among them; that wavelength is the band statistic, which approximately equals 4165 angstrom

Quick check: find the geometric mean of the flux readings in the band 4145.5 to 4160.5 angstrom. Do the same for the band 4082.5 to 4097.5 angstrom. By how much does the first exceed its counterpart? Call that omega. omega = -0.29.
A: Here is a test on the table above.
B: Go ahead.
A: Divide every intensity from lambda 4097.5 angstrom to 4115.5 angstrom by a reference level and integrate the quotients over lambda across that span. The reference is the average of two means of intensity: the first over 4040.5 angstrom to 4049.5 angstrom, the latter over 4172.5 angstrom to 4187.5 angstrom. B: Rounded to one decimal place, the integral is 16.7 angstrom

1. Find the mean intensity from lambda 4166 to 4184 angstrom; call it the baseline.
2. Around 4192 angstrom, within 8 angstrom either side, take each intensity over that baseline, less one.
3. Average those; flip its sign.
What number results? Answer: 0.003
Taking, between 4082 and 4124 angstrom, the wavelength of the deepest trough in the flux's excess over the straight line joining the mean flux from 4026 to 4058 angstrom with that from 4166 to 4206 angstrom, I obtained 4099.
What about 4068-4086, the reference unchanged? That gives 4069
